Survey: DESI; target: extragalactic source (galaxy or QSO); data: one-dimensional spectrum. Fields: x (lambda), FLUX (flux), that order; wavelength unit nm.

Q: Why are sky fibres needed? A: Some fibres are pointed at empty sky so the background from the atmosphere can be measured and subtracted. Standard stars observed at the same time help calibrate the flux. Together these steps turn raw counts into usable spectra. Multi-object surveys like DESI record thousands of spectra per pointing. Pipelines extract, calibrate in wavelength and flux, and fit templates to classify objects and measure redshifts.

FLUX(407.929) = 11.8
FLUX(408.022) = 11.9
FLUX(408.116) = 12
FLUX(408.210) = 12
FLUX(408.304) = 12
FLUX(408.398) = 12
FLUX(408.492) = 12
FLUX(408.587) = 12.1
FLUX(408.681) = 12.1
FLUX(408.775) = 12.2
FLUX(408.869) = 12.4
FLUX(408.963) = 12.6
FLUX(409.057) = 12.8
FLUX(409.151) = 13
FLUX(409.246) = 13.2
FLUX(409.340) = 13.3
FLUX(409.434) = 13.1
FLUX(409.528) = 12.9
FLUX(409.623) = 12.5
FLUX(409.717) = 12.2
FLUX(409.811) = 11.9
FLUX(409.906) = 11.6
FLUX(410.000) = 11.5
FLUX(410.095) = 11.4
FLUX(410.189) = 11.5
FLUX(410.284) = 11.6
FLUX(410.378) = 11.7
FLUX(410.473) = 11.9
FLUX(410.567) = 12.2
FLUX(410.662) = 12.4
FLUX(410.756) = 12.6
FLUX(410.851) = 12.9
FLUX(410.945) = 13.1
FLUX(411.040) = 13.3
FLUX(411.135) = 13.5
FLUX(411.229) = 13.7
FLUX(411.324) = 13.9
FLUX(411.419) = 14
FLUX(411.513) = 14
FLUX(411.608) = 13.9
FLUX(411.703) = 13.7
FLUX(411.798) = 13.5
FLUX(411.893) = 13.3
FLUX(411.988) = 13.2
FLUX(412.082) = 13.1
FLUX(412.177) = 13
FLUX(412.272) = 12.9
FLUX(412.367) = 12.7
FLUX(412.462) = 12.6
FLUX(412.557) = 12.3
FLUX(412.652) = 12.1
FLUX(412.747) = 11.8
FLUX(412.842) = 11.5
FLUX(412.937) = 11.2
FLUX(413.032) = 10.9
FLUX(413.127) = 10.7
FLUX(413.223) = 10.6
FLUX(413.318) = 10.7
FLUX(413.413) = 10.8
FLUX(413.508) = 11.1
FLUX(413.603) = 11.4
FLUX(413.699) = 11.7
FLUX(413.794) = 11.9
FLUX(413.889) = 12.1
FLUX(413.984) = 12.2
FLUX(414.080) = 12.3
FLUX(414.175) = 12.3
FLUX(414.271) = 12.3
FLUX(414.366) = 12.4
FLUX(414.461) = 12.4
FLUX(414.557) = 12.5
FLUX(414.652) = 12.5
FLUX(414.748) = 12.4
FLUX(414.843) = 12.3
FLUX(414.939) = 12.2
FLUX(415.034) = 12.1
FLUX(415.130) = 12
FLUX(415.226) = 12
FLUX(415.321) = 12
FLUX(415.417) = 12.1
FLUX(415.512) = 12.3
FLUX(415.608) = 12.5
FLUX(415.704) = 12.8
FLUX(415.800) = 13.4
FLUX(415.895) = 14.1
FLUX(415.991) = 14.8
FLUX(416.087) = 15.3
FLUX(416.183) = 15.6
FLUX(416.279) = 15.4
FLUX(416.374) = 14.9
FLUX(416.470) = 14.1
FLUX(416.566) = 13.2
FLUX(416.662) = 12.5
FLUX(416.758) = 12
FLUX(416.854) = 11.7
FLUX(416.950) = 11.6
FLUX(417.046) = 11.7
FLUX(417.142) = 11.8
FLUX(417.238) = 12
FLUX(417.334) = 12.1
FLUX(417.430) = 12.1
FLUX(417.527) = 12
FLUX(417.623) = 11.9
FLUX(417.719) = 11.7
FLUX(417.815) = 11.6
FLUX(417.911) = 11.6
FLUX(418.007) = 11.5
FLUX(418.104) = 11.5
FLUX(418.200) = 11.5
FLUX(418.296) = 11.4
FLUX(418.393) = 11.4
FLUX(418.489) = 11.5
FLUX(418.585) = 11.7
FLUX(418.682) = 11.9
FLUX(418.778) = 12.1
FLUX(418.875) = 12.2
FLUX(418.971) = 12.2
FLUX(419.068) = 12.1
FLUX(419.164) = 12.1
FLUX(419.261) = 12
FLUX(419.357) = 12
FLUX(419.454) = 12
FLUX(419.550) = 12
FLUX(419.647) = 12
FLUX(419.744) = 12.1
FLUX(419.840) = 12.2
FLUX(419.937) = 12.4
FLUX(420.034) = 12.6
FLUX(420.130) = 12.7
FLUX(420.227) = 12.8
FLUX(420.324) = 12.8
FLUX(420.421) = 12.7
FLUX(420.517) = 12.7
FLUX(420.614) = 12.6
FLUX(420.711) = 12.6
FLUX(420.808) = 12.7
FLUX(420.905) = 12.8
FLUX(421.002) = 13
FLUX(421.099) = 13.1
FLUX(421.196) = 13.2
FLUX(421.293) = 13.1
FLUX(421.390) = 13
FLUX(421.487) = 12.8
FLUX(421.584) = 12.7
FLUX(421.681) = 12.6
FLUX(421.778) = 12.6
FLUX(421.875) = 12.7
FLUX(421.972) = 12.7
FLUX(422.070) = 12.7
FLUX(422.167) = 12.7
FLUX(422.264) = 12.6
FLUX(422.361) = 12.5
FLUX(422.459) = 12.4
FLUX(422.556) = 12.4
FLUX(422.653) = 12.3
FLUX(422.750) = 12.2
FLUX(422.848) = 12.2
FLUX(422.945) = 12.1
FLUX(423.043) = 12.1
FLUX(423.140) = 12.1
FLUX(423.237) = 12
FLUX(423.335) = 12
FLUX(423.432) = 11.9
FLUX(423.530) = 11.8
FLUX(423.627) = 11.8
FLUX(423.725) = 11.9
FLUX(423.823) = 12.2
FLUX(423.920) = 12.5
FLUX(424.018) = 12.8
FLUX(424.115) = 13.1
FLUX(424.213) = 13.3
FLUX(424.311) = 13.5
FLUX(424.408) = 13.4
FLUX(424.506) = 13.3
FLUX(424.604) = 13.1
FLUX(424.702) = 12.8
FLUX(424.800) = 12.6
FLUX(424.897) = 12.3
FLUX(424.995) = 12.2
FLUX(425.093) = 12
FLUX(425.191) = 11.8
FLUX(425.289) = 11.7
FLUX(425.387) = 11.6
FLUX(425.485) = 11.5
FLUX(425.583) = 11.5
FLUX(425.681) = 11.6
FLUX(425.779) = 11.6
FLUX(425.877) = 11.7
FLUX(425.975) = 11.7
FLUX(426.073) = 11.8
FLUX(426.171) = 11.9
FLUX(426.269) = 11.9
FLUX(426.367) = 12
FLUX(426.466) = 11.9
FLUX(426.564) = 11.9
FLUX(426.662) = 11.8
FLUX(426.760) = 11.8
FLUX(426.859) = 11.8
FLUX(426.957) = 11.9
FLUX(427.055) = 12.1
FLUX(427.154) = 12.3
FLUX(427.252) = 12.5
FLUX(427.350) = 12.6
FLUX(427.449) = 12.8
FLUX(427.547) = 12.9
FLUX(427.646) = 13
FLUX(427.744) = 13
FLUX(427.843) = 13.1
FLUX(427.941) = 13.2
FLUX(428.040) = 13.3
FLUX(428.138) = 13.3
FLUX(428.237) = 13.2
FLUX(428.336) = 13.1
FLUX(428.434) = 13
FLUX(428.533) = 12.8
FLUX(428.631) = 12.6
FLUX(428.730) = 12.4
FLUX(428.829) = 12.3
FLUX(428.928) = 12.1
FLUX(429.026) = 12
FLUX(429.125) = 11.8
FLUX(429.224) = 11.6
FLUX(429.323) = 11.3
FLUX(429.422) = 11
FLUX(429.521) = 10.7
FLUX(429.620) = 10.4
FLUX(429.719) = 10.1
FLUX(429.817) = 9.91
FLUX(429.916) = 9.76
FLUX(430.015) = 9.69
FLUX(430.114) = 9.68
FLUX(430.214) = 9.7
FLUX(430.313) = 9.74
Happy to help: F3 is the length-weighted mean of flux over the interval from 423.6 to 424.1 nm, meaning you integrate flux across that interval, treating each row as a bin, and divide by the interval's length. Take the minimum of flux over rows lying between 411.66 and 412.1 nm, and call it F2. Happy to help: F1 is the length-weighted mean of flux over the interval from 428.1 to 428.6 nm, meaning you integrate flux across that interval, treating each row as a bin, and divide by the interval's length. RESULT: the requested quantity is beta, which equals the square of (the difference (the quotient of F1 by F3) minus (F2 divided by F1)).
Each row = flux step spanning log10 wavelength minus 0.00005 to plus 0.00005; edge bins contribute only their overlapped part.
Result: 0.0033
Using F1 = 13.1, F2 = 13.1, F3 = 12.3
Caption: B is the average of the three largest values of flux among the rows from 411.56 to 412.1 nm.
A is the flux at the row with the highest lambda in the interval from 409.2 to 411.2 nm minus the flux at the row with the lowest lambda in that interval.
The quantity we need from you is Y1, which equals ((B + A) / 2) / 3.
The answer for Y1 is 2.3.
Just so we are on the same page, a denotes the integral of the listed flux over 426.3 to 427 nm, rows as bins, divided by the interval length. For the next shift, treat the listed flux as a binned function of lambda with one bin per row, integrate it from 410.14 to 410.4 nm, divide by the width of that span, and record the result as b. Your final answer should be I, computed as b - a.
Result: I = -0.3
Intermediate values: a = 11.9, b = 11.6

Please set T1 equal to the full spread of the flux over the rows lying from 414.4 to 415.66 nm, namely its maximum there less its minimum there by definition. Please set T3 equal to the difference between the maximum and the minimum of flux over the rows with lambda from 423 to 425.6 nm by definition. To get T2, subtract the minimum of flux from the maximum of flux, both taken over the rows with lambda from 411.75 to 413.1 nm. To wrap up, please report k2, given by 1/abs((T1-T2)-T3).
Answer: 0.24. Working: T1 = 0.50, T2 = 2.60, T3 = 2.00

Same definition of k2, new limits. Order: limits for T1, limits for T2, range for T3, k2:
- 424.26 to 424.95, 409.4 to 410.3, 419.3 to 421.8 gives 0.59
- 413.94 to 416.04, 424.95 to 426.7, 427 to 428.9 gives 1.11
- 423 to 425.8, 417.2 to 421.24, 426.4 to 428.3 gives 0.77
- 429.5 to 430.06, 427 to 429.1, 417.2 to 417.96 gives 1.27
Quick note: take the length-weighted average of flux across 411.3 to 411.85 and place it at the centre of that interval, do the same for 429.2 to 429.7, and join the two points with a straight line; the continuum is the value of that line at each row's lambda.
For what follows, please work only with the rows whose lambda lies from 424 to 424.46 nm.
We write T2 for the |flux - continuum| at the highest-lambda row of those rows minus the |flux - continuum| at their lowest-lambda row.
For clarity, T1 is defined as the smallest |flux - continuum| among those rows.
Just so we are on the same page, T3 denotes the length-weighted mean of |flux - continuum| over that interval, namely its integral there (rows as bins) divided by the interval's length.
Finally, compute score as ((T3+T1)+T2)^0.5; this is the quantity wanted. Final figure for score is 1.8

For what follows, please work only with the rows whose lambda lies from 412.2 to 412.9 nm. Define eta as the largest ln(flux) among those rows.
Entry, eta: 2.56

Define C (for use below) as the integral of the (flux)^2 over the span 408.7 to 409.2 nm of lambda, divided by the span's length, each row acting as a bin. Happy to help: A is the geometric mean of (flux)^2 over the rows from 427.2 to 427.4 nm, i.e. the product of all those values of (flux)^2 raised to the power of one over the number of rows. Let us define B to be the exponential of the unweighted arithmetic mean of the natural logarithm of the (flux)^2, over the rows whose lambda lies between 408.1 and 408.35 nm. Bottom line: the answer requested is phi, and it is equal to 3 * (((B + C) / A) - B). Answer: -426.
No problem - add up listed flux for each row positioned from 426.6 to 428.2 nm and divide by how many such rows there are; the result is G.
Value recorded 12.6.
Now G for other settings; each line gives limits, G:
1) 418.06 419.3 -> 11.8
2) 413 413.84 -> 11.1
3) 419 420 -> 12.1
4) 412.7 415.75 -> 11.9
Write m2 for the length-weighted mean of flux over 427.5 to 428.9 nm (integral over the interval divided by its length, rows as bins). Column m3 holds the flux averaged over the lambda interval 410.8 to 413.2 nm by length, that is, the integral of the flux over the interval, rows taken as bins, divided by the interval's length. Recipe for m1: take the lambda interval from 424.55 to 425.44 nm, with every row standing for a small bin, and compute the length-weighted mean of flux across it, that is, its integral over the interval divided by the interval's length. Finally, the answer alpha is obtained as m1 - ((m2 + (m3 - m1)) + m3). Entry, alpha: -14.1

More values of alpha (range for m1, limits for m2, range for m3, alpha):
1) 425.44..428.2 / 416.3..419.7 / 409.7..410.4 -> -10.9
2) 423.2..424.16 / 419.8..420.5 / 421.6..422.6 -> -13.4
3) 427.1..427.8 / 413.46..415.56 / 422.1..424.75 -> -11.6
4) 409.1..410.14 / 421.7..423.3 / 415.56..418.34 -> -13.0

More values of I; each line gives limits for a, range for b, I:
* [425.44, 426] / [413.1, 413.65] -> -0.7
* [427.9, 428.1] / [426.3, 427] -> -1.4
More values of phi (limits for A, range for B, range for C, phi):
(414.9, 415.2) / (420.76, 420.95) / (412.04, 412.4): -481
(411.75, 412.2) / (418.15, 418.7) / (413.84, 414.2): -396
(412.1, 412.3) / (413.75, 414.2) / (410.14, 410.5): -438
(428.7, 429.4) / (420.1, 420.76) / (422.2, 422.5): -477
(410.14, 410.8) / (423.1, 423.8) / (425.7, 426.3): -421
